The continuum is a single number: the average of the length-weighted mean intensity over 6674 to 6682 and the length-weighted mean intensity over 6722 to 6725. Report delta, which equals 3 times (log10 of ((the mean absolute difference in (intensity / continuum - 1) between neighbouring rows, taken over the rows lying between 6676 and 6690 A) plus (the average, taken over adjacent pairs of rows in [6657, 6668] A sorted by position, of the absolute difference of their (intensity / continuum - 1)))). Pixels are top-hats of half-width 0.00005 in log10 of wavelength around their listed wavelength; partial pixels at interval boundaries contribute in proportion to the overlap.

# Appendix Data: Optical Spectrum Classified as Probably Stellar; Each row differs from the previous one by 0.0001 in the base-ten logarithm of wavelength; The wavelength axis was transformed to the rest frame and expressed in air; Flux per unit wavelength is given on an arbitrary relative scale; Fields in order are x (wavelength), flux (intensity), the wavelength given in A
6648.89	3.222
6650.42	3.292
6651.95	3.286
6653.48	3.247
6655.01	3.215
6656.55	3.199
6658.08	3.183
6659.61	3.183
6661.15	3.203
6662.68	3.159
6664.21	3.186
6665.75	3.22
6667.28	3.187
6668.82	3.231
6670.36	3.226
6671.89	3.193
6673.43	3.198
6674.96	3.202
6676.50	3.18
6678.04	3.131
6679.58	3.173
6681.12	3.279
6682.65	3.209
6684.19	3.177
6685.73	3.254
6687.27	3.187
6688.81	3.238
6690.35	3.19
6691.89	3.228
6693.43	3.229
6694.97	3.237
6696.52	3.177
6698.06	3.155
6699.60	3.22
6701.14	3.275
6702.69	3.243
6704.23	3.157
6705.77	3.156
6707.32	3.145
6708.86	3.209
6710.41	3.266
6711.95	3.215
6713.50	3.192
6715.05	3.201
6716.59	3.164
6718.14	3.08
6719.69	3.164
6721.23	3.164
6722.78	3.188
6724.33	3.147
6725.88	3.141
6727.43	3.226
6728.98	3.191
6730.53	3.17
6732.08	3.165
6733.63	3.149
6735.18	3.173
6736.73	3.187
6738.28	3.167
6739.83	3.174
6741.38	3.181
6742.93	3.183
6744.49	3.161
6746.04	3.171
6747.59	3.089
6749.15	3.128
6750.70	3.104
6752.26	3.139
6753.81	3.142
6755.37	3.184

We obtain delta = -4.7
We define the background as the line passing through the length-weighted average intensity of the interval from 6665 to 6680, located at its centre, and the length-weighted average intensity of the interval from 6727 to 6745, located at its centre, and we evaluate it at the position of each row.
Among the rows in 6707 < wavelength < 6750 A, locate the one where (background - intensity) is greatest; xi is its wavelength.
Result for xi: 6718.14 A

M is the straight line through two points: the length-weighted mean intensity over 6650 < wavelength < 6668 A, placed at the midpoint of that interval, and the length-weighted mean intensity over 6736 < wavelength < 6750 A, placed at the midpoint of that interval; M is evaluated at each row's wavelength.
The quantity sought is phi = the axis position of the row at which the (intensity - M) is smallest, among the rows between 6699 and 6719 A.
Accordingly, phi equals 6718.14 A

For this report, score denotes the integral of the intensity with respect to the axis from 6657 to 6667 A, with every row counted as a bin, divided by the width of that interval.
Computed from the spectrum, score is 3.19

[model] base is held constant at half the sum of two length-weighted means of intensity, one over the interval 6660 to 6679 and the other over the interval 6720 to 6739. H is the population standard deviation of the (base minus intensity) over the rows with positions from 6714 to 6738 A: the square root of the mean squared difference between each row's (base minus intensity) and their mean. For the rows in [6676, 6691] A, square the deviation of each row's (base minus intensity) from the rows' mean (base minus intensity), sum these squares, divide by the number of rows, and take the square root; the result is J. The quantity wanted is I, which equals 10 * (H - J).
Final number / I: -0.10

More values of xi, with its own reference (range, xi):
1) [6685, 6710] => 6707.32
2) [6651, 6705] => 6678.04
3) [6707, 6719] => 6718.14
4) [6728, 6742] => 6733.63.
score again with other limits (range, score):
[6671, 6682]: 3.20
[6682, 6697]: 3.21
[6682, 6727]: 3.19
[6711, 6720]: 3.17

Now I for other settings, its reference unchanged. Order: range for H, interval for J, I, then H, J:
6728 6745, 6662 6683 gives -0.22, 0.012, 0.034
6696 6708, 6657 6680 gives 0.21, 0.046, 0.025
